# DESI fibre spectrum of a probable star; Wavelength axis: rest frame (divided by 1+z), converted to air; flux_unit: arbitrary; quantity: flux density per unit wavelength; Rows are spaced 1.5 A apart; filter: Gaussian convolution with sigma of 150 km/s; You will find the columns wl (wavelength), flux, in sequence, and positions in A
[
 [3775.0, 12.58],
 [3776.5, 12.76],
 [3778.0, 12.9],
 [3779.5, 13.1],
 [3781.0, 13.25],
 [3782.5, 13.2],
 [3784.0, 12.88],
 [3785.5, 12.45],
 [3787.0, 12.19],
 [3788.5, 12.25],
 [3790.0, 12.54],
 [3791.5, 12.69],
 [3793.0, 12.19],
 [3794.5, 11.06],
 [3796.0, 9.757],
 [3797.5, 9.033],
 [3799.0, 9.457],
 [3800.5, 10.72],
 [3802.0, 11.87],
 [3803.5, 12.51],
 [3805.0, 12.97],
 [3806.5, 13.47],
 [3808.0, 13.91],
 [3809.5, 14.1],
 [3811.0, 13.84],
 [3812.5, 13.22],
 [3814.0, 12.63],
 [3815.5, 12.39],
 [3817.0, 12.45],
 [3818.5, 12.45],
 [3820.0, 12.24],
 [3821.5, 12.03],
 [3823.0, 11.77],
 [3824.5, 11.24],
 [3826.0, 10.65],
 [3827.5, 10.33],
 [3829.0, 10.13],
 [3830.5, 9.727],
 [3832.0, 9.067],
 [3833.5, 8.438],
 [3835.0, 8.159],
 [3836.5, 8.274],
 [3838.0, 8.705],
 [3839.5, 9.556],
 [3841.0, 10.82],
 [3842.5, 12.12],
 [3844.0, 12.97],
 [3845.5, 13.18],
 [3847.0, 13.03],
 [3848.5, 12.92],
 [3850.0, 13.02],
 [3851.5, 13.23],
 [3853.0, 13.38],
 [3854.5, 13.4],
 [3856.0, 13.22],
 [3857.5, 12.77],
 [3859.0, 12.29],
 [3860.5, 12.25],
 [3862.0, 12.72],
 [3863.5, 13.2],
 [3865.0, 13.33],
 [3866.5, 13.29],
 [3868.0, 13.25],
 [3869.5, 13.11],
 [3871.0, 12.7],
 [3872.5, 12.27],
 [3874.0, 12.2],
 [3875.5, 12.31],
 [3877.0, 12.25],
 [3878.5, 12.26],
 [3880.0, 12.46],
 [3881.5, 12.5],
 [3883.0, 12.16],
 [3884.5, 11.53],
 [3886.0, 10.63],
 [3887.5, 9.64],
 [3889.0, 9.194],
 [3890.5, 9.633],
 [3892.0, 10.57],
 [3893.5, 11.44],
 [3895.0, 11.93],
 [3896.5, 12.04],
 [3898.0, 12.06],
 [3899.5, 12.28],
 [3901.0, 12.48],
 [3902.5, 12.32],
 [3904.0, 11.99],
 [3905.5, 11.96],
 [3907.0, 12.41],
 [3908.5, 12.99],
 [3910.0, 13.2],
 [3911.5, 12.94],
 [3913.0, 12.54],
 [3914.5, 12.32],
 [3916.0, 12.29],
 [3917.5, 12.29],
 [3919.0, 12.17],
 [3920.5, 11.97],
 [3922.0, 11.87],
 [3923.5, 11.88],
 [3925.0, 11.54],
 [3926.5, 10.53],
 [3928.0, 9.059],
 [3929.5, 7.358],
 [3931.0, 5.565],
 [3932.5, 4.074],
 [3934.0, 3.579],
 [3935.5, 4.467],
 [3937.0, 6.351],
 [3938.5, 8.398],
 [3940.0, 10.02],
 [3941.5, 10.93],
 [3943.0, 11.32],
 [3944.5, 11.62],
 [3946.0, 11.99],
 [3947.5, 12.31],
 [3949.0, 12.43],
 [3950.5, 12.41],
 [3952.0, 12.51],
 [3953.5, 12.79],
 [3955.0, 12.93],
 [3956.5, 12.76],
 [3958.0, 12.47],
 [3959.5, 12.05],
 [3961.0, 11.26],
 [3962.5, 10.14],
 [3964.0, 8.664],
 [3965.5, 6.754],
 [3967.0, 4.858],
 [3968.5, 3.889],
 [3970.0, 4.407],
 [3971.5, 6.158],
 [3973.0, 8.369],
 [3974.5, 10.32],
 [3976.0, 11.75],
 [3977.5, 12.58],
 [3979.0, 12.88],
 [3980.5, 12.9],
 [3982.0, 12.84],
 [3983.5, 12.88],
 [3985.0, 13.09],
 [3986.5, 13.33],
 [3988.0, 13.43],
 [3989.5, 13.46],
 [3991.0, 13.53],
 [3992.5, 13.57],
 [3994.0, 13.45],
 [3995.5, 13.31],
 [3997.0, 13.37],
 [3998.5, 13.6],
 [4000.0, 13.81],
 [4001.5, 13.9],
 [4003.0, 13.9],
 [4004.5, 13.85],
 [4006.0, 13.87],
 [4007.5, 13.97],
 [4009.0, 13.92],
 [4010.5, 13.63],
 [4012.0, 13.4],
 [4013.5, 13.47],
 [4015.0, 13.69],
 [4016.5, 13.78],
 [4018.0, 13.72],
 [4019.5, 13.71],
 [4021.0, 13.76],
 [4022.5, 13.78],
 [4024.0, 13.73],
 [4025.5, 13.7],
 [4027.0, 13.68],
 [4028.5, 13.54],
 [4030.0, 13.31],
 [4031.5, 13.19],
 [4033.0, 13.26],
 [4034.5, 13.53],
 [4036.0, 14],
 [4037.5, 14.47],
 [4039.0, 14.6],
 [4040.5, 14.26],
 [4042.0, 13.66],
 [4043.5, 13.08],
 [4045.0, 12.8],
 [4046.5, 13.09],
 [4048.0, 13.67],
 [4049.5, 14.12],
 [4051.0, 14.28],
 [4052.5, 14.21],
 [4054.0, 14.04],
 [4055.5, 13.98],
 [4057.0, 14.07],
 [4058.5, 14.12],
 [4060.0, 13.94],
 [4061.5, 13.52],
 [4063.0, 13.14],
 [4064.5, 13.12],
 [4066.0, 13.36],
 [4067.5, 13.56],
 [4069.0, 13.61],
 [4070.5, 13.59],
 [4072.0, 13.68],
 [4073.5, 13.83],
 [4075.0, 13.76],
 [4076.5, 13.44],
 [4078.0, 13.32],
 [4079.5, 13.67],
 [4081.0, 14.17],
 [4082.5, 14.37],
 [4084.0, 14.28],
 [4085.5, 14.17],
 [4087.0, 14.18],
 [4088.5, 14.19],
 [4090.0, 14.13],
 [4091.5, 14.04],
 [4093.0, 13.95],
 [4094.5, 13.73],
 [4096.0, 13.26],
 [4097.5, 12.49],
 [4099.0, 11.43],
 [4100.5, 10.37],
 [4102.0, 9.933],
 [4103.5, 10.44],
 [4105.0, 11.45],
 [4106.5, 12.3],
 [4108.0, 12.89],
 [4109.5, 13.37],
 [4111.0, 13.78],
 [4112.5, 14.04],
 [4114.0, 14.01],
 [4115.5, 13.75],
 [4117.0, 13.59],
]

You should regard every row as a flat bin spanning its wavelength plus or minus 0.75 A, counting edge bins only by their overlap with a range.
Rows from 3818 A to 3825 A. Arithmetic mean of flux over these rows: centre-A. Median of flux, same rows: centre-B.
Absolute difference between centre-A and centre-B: 0.08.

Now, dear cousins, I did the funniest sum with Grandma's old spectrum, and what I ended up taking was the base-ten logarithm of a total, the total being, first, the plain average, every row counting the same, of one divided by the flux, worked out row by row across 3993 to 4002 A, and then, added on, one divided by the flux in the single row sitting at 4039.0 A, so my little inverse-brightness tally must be -0.847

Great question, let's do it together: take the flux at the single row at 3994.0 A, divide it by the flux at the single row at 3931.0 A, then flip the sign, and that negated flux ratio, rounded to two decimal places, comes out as -2.42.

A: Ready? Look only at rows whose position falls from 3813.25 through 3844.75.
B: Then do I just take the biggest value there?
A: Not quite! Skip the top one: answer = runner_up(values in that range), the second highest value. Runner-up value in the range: 12.63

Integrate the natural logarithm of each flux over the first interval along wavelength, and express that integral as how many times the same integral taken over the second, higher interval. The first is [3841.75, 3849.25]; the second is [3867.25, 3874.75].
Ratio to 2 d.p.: 1.00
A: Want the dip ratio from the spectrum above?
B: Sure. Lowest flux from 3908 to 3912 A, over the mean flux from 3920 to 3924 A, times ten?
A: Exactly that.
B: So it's 10.9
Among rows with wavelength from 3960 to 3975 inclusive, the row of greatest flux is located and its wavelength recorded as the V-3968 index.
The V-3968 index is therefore 3961.0 A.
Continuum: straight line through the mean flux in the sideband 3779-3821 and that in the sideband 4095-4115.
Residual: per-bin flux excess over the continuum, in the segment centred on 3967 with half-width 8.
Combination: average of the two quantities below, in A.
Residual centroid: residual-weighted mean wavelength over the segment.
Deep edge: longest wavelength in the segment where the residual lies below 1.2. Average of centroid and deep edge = 3971.4 A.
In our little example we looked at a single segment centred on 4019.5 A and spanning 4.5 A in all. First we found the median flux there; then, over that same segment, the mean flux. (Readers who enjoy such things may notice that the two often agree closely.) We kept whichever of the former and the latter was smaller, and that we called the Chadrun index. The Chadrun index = 13.7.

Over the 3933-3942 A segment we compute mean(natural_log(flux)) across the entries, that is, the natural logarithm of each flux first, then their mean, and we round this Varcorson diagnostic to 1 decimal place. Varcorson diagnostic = 1.9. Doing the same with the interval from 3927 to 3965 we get 2.2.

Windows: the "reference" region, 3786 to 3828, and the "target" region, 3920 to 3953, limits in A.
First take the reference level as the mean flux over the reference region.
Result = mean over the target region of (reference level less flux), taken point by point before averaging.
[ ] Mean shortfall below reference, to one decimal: 2.4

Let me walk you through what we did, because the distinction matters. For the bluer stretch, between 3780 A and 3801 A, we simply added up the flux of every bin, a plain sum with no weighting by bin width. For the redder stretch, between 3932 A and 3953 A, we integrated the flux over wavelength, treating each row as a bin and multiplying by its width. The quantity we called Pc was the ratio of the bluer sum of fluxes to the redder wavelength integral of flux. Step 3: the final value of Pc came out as 0.82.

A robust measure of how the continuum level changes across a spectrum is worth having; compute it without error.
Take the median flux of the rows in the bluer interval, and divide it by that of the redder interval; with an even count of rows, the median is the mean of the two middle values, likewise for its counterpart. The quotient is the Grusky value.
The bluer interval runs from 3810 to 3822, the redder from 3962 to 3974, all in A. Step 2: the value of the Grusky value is 1.93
